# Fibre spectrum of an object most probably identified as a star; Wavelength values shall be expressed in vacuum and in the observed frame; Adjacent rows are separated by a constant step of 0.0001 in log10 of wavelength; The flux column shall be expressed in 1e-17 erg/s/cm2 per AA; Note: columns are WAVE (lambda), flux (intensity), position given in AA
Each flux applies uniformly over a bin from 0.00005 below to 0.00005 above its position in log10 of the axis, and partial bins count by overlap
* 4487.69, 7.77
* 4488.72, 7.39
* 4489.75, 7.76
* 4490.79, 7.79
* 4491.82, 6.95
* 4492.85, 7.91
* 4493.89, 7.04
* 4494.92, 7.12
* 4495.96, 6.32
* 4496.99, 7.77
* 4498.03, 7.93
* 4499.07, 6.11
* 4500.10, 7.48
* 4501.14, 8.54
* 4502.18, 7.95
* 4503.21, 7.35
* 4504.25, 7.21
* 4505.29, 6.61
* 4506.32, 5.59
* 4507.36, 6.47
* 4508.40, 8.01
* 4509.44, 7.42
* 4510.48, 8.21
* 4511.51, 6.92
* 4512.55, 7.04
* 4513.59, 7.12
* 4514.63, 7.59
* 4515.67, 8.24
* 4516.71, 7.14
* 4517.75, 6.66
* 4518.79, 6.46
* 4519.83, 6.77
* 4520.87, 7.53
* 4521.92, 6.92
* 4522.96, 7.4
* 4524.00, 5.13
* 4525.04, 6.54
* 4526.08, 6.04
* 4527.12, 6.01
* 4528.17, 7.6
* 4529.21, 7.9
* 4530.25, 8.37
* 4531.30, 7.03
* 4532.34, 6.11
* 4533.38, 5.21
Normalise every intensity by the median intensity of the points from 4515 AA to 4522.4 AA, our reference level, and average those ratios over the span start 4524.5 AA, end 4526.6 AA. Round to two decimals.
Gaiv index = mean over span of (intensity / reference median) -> 0.91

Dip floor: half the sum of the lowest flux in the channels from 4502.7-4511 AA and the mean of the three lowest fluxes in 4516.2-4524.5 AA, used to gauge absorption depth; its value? 5.84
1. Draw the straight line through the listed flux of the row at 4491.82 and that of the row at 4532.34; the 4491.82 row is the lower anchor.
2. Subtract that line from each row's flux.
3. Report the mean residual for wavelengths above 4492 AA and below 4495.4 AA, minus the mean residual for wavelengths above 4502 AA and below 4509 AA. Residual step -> 0.1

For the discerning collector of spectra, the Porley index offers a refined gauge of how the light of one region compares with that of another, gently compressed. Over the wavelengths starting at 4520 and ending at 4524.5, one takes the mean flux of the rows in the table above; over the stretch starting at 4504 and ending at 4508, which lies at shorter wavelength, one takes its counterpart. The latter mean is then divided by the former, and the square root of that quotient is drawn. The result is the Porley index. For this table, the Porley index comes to 0.979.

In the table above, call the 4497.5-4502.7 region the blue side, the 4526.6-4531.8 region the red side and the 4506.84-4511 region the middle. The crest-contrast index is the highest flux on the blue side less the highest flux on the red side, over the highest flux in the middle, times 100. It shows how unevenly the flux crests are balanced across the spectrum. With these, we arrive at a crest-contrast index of 2.1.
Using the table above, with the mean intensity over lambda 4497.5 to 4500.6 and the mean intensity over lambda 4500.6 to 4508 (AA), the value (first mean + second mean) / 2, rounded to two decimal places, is 7.14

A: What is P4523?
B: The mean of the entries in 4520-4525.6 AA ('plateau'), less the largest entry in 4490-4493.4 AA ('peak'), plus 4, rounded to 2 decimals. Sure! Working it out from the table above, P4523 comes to 2.79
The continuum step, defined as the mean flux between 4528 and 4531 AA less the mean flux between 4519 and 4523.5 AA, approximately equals 0.8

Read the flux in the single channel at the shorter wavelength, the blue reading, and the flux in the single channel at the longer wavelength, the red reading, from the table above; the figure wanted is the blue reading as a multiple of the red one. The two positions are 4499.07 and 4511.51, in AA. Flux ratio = 0.9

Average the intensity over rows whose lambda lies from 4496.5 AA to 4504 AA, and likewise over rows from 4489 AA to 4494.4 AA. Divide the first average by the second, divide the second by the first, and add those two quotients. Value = 2.000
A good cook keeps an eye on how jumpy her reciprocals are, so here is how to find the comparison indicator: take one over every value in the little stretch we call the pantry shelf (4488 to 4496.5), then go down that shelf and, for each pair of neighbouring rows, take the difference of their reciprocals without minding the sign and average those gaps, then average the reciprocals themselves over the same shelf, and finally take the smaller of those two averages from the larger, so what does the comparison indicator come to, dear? 0.127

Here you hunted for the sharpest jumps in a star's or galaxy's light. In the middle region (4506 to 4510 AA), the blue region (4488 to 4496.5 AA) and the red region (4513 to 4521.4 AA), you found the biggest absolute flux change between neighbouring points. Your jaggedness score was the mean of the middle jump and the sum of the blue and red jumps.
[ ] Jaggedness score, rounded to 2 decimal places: 1.80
